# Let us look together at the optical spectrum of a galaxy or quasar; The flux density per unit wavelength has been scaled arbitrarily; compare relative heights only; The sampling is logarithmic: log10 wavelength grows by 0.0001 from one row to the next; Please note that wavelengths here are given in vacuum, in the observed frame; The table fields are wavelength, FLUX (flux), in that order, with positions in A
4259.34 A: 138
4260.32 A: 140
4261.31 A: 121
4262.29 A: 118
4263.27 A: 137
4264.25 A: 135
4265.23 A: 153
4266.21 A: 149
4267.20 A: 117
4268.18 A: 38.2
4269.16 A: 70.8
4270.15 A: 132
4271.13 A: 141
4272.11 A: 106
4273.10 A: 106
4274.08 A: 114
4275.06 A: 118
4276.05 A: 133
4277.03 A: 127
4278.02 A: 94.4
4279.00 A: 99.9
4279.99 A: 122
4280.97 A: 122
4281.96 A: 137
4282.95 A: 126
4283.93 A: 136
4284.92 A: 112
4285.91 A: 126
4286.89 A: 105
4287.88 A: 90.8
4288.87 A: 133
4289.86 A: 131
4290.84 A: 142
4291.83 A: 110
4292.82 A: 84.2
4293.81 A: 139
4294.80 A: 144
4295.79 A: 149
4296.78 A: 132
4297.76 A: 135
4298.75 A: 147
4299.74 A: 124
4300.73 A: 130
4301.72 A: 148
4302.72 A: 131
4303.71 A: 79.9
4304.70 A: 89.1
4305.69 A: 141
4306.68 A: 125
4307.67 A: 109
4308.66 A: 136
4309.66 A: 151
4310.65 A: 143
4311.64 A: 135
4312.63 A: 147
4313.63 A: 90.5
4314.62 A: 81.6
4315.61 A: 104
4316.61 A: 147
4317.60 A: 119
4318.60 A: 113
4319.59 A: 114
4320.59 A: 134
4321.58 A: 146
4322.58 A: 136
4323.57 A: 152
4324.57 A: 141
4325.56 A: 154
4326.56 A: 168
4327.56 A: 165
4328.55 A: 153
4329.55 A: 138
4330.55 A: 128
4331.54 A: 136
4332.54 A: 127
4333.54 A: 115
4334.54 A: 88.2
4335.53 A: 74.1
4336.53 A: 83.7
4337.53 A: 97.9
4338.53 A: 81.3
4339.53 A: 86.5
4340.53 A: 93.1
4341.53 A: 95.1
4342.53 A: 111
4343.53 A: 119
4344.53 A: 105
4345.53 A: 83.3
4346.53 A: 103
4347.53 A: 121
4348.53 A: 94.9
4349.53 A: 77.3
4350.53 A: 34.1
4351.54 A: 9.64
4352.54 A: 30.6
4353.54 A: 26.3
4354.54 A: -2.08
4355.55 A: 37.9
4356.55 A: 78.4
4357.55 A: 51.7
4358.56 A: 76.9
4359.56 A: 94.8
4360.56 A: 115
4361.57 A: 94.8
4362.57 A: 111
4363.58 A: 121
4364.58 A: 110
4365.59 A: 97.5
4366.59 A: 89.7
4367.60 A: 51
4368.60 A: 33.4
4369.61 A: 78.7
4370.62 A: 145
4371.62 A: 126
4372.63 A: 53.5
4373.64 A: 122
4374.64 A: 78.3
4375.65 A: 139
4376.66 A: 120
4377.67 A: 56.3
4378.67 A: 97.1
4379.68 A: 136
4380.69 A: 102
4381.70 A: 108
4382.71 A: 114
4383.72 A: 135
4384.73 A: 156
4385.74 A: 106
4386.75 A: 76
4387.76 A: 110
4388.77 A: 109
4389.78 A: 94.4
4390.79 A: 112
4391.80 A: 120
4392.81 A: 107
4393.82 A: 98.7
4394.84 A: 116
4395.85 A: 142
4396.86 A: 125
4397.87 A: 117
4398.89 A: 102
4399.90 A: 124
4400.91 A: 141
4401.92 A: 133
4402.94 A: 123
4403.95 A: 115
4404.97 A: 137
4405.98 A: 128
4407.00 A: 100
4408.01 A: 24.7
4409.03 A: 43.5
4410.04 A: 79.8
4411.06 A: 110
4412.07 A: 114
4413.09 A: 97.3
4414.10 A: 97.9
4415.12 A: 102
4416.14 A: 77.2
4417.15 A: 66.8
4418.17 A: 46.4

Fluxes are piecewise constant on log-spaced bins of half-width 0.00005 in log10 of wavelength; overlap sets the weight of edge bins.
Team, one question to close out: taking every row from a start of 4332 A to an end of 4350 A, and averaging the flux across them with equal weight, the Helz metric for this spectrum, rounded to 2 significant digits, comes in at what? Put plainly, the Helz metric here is 98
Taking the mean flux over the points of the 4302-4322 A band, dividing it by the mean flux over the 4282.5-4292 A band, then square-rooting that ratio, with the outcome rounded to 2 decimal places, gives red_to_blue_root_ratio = 1.00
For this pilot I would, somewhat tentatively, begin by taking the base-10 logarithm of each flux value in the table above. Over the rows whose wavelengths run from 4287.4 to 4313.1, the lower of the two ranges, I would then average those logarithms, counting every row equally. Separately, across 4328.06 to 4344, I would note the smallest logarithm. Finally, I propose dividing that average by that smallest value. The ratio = 1.12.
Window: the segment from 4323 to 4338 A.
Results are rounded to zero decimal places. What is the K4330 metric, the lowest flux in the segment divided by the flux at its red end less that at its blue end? -1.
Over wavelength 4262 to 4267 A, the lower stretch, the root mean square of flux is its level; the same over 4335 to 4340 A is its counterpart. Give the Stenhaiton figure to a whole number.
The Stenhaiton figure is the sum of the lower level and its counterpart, 224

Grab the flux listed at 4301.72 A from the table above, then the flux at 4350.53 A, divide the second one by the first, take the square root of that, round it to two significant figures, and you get 0.48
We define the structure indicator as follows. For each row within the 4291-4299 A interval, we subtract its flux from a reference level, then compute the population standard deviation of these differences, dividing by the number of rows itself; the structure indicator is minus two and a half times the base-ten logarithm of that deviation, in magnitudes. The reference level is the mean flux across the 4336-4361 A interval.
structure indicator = -3.3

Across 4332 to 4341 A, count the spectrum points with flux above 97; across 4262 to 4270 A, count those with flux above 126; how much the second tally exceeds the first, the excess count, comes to 1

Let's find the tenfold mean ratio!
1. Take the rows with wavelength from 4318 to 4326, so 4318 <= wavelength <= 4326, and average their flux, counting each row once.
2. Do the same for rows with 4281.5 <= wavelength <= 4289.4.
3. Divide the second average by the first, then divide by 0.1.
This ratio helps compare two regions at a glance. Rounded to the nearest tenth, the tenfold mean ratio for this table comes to 8.9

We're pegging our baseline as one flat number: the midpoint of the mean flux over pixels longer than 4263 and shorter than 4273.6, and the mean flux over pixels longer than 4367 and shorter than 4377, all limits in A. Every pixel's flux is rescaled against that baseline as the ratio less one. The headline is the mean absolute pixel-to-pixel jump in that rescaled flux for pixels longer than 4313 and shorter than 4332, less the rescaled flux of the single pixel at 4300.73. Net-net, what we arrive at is -0.10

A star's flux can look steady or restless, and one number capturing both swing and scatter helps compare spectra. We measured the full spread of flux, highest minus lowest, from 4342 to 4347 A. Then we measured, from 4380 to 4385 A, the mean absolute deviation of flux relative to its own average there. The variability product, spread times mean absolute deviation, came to 643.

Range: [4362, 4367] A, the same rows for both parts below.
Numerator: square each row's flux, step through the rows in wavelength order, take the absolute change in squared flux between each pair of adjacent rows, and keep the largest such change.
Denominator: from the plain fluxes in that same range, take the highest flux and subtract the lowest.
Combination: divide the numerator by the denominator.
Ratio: 83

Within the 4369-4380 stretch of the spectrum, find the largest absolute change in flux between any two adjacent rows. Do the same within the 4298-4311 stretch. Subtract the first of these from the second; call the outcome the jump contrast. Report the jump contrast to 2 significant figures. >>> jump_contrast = -21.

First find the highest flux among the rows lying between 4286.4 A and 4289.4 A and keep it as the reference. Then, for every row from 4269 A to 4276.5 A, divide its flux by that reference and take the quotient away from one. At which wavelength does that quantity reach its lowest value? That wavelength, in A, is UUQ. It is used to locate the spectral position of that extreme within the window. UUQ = 4271.13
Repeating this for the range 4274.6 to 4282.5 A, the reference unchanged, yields 4281.96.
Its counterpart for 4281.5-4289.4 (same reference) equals 4281.96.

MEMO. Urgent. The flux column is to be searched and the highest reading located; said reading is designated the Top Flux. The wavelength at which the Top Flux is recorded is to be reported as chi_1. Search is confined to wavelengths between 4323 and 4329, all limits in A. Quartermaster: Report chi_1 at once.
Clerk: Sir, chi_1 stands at 4326.56 A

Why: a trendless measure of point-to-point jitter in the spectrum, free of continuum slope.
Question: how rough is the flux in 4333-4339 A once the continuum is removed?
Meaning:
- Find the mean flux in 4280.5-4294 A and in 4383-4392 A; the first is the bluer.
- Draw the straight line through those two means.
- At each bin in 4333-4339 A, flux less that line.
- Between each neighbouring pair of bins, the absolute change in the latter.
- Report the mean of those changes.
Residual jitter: 16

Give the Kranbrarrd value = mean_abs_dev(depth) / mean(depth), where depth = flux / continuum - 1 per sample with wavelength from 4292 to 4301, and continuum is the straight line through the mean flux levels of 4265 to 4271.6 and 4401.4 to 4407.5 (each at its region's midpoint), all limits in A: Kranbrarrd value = 1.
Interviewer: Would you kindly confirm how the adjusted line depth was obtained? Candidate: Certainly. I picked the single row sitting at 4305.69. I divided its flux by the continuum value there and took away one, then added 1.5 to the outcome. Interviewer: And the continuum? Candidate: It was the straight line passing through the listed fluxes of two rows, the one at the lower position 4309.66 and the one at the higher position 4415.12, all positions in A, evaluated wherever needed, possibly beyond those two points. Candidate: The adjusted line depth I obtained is 1.42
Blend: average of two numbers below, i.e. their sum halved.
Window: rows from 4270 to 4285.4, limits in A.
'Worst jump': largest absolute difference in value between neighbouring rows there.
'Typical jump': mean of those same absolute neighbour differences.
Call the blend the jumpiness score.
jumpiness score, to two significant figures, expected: 24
